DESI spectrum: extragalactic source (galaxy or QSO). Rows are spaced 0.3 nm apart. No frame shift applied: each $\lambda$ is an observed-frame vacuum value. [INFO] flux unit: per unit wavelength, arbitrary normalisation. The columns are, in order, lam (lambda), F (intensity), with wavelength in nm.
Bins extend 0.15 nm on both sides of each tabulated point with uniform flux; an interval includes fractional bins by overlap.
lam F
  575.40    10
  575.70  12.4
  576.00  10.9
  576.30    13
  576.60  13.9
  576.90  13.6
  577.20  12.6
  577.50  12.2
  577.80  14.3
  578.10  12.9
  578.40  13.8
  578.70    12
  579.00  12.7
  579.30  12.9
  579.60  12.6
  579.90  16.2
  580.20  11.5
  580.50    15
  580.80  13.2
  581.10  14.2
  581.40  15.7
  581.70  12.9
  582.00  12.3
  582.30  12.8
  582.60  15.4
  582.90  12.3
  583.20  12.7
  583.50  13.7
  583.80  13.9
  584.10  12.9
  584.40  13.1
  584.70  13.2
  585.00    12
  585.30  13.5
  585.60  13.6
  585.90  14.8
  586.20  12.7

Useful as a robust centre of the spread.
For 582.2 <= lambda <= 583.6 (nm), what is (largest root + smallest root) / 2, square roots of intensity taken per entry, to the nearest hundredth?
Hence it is 3.72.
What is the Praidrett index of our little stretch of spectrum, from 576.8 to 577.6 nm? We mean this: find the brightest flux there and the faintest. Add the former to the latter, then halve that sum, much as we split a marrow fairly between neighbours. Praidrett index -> 12.9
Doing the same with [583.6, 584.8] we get 13.4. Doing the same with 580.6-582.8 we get 14.0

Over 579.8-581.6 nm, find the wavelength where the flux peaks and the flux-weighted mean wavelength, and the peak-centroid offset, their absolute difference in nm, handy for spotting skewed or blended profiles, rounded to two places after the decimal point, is 0.76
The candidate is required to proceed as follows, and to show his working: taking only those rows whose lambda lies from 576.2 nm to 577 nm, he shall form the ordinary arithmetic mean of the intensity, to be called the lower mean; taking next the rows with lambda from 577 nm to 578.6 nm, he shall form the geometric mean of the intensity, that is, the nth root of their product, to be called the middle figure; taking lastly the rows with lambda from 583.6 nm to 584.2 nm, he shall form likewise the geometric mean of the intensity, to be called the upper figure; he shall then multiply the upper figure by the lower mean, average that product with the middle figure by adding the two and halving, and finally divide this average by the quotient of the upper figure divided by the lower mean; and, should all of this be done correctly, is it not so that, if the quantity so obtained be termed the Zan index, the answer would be 98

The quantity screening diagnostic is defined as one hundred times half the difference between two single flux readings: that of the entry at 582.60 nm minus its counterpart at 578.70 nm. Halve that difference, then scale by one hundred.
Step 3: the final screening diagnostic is 170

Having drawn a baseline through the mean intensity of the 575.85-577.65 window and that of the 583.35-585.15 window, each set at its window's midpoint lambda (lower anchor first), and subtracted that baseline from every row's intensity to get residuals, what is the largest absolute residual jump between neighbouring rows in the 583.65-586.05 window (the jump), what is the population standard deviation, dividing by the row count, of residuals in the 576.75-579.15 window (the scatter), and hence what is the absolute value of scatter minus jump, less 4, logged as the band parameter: -3.3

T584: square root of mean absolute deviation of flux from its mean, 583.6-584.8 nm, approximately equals 0.56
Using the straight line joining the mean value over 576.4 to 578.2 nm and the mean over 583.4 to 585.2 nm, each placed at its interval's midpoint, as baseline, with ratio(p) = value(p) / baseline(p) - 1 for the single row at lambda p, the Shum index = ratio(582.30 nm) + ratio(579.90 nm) 0.20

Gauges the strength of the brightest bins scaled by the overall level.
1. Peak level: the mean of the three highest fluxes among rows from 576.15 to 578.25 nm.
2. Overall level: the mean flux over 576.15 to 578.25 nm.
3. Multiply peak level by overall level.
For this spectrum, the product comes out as 184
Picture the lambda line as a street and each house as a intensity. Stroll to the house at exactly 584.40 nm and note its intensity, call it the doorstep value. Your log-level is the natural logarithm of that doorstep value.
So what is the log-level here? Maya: 2.57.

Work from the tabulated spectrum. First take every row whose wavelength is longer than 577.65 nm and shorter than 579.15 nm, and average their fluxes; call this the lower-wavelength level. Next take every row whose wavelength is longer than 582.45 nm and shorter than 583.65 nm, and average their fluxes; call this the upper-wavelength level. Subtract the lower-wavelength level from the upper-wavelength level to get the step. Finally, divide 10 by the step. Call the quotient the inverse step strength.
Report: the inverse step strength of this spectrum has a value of 26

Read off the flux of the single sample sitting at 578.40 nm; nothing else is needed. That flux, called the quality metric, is 13.8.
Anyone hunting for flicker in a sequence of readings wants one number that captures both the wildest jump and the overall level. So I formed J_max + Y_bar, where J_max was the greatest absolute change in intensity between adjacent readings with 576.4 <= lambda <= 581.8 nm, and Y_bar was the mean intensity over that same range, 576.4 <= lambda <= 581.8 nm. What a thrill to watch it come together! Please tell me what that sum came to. 18.2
